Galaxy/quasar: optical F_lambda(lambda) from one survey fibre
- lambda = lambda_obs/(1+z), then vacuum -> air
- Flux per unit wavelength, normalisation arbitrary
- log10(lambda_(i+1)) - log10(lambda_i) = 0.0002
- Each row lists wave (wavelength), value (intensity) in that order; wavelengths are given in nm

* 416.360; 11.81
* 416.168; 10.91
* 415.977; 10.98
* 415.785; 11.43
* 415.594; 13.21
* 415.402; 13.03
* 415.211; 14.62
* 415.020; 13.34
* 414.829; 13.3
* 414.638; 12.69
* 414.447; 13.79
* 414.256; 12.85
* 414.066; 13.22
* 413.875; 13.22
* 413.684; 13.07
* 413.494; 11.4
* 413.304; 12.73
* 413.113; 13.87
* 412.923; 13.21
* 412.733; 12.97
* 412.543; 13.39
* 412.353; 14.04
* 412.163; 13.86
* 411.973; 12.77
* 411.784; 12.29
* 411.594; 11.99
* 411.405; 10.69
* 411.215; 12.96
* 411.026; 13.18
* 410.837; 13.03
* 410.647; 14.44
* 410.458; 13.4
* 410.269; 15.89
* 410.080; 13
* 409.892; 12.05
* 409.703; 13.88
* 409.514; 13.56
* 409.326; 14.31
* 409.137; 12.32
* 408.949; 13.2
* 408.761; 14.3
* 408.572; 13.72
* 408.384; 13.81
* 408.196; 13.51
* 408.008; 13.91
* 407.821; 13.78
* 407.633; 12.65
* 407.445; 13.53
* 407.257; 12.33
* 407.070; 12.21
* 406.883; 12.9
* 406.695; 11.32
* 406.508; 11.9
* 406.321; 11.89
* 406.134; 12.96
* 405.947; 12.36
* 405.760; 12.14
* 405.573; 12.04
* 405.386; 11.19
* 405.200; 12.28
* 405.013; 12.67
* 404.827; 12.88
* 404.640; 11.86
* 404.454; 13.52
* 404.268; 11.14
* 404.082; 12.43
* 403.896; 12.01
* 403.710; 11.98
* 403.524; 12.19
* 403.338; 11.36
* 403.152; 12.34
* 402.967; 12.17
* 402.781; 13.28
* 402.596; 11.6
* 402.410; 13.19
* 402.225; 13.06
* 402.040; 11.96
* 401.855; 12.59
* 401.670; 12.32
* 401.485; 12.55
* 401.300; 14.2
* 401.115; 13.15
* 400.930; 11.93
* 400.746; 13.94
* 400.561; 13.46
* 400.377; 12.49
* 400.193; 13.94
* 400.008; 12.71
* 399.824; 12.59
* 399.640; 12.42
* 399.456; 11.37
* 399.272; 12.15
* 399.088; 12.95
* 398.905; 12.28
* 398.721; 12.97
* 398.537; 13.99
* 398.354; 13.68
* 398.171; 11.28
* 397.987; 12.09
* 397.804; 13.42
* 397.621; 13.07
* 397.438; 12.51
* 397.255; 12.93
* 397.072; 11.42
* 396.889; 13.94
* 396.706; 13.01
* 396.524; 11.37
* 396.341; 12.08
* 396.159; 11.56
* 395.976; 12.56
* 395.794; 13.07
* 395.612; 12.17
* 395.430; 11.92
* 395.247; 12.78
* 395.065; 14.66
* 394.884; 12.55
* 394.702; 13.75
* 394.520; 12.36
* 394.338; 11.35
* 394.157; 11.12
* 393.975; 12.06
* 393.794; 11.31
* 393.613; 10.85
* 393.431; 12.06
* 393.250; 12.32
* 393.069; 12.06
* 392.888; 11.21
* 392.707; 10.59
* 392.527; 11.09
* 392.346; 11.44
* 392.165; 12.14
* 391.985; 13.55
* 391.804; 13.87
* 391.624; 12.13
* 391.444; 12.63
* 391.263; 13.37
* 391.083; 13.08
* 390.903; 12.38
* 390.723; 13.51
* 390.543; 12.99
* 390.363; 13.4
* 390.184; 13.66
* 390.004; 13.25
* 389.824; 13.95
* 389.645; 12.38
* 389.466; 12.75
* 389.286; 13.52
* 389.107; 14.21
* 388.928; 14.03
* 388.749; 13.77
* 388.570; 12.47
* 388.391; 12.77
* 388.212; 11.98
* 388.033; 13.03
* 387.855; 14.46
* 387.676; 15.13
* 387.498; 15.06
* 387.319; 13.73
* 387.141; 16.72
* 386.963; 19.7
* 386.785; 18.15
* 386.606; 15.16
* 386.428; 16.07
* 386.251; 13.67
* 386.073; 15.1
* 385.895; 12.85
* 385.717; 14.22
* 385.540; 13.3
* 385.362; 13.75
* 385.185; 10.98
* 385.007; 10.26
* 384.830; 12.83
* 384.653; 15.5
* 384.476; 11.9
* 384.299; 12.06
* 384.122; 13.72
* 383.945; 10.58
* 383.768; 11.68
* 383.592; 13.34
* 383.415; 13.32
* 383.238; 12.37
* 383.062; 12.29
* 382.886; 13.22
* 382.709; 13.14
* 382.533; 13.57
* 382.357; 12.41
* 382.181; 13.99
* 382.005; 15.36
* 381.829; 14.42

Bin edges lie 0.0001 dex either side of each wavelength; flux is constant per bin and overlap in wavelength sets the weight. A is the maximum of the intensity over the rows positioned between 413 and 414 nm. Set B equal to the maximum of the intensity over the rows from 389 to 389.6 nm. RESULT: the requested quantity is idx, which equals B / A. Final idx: 1.02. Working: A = 13.87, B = 14.21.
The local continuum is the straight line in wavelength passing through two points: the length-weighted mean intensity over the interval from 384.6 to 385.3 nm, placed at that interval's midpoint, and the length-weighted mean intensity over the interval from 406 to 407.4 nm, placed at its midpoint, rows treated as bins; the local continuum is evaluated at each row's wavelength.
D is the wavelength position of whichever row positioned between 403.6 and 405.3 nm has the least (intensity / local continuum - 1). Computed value 404.268 nm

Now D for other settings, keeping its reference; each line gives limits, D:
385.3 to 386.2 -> 385.895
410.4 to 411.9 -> 411.405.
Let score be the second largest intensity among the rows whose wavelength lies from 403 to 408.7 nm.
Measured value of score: 13.81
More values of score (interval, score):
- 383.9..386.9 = 16.07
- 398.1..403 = 13.99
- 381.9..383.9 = 13.99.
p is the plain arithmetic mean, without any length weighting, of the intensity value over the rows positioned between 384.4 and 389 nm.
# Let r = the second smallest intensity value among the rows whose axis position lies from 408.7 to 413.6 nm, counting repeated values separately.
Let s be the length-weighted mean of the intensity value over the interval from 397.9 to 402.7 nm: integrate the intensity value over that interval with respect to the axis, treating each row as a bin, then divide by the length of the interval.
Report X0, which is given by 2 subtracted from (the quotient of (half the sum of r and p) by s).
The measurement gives -1.00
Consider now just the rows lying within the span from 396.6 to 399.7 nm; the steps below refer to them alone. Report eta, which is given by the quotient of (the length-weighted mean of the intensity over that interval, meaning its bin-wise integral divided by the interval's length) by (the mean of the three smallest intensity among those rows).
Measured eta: 1.12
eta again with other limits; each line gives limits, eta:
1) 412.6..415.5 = 1.07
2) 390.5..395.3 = 1.14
